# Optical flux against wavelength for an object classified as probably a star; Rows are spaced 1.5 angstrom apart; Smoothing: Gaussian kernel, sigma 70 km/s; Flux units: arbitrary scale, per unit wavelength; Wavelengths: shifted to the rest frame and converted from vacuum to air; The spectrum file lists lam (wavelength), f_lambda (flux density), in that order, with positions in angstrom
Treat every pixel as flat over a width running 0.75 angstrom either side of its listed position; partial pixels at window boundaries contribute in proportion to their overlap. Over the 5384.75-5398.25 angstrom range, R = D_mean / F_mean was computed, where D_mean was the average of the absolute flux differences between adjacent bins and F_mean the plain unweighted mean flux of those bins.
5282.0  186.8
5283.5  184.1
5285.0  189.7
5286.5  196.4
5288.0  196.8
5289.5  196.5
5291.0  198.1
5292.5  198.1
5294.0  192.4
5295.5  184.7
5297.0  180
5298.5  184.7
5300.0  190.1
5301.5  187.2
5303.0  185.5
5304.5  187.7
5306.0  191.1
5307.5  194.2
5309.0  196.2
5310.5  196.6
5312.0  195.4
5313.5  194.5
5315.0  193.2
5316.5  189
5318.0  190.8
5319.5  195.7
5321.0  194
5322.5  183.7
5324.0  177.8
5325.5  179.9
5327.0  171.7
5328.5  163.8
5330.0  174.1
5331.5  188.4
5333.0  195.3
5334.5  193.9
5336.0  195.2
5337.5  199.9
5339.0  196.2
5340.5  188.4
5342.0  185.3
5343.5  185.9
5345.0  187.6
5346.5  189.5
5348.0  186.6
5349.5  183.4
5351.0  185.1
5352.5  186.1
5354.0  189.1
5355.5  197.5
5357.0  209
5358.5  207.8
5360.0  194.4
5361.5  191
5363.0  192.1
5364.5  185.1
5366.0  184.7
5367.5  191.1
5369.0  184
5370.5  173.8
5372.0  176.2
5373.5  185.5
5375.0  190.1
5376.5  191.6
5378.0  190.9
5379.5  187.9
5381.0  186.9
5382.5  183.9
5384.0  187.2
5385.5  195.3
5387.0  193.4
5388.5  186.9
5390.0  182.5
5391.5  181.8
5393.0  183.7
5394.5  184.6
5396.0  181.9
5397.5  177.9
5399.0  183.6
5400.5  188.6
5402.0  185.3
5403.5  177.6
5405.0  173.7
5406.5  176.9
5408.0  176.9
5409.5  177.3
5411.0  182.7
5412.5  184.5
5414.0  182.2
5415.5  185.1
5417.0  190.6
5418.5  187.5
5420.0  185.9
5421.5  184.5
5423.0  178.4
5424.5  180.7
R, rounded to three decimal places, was 0.016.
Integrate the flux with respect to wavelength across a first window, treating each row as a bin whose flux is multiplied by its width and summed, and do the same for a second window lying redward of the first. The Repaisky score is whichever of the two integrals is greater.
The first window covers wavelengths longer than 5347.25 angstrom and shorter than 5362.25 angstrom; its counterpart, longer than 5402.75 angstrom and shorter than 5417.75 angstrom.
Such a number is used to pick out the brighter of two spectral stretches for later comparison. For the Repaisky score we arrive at 2895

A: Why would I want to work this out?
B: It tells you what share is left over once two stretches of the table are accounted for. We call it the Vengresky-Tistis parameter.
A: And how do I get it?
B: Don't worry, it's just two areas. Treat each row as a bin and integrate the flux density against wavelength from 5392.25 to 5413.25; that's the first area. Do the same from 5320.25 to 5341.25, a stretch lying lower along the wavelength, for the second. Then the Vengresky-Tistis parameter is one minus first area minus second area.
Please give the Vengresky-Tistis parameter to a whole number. -7705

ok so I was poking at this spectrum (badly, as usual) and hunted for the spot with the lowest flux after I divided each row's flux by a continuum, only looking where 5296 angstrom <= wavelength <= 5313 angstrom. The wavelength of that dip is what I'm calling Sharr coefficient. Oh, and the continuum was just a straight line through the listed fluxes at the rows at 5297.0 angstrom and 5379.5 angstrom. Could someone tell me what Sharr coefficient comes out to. 5297.0 angstrom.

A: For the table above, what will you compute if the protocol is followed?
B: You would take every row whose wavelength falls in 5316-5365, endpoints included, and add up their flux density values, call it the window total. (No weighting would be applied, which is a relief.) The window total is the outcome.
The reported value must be 6233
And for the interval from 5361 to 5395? 4290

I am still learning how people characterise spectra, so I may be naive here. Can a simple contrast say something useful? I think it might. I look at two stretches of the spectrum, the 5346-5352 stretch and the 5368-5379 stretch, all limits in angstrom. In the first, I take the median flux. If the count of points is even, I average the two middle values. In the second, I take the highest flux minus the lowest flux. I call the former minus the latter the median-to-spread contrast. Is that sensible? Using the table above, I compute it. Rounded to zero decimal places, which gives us 168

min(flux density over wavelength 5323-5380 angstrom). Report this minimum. 163.8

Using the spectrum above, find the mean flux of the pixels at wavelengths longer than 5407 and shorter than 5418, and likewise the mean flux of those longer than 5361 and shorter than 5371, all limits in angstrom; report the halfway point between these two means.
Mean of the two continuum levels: 184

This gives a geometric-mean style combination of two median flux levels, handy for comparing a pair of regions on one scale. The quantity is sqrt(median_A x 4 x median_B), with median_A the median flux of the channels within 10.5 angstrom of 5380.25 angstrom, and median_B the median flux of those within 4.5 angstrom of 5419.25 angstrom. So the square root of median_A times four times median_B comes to 373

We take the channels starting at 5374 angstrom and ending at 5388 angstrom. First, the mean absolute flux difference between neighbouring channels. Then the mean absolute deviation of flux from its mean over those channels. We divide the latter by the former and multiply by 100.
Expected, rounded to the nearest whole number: 102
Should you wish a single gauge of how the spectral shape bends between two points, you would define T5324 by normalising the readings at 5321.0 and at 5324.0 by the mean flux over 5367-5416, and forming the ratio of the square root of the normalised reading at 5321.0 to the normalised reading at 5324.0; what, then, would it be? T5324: 1.06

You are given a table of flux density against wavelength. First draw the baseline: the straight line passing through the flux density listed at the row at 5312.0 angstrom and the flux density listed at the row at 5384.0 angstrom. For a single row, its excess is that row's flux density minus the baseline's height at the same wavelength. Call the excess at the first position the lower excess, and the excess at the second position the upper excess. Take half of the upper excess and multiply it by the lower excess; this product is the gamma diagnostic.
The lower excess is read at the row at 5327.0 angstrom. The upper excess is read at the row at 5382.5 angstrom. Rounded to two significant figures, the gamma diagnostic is 38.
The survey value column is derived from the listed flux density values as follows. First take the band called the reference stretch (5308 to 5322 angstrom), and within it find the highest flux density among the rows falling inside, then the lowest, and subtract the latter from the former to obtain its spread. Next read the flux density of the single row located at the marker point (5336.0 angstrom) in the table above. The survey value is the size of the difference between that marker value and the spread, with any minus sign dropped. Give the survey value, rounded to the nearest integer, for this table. 188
